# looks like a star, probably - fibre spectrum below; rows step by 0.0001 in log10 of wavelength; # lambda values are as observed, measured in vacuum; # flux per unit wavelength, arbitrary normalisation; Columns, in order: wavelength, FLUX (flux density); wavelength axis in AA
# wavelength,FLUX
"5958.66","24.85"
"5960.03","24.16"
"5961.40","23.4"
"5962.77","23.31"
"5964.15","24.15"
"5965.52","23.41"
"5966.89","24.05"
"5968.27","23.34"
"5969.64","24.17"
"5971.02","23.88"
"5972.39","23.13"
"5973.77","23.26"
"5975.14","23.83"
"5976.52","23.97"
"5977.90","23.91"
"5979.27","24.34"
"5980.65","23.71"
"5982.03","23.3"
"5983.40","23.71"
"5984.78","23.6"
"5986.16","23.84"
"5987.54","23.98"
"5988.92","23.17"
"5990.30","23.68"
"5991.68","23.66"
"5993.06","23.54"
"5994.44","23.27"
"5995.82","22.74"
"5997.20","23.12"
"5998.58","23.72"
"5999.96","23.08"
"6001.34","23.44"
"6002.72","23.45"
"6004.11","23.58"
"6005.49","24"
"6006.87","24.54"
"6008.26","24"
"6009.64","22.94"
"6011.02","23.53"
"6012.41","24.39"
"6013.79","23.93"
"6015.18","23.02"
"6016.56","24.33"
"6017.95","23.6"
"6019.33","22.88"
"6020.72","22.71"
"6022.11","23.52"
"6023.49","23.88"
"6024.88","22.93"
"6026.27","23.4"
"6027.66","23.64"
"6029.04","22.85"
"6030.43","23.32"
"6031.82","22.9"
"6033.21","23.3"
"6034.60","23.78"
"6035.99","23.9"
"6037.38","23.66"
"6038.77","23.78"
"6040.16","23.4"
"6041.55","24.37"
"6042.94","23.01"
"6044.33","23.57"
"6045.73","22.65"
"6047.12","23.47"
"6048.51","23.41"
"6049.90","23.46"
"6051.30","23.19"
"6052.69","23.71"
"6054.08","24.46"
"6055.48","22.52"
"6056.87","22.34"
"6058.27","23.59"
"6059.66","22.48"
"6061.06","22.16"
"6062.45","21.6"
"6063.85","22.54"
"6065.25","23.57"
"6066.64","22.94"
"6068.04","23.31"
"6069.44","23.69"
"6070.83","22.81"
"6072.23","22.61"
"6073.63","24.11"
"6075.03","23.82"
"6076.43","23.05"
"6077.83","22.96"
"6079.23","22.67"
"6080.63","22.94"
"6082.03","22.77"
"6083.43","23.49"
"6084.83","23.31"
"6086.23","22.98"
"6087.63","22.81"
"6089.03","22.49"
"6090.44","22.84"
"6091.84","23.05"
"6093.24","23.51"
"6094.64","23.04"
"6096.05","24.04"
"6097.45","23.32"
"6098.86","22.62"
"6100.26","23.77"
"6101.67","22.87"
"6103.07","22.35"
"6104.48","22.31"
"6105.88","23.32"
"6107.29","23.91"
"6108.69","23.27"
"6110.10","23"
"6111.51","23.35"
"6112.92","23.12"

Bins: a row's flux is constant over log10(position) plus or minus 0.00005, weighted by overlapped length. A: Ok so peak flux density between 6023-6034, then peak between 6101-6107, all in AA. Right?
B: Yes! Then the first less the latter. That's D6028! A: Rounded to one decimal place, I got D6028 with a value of 0.6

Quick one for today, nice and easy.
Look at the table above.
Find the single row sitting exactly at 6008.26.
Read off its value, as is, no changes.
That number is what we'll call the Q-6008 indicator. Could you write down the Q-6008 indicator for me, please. 24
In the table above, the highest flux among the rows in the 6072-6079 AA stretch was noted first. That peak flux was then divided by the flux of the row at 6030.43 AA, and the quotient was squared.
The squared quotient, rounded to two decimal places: 1.07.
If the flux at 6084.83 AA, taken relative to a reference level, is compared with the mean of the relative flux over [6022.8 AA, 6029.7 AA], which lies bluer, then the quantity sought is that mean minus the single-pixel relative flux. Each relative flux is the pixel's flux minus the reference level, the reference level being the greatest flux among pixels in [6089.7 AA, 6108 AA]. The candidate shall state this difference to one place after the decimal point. 0.0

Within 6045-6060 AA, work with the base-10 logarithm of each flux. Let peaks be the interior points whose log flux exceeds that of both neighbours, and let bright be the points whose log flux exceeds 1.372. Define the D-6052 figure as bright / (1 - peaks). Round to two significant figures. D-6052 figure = -1.0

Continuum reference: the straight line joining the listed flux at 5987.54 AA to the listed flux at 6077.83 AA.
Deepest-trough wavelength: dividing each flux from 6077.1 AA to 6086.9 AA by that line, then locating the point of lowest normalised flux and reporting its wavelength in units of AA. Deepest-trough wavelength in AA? 6079.23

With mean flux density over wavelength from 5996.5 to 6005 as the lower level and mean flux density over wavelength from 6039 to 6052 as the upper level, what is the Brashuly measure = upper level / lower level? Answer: 1.000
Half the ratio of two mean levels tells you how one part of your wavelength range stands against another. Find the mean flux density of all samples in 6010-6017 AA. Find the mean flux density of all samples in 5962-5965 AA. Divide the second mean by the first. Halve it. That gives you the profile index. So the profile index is 0.498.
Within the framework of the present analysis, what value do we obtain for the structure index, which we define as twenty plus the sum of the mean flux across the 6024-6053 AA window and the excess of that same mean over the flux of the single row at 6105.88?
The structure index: 43.5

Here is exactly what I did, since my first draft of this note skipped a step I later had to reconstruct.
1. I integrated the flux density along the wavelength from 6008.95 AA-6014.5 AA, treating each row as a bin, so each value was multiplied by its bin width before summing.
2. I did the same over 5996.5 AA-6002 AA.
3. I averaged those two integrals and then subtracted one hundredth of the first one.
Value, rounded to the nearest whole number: 129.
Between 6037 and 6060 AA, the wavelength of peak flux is 6054.08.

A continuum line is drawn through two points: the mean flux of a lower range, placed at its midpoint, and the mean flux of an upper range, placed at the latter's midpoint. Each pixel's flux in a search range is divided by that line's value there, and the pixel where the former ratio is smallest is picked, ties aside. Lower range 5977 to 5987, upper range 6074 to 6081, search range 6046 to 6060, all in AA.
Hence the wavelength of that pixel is 6056.87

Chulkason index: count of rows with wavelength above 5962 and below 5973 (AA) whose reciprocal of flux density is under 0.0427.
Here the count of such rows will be 4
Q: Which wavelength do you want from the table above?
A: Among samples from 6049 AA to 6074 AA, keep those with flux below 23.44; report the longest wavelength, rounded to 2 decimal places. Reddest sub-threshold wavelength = 6072.23 AA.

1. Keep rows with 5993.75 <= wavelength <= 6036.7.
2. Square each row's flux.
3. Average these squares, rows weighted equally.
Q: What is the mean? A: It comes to 551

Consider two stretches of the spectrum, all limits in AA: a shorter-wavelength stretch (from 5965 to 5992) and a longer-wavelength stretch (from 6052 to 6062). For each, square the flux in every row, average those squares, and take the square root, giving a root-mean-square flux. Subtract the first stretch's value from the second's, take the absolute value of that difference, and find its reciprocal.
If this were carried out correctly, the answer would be 1.5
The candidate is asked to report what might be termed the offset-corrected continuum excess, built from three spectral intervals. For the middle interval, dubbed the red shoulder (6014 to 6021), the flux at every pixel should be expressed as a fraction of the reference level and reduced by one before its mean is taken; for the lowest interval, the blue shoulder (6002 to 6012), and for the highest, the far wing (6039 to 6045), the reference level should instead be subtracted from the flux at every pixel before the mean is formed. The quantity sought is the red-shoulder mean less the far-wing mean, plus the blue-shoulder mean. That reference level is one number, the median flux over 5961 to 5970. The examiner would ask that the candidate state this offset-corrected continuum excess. 0.13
